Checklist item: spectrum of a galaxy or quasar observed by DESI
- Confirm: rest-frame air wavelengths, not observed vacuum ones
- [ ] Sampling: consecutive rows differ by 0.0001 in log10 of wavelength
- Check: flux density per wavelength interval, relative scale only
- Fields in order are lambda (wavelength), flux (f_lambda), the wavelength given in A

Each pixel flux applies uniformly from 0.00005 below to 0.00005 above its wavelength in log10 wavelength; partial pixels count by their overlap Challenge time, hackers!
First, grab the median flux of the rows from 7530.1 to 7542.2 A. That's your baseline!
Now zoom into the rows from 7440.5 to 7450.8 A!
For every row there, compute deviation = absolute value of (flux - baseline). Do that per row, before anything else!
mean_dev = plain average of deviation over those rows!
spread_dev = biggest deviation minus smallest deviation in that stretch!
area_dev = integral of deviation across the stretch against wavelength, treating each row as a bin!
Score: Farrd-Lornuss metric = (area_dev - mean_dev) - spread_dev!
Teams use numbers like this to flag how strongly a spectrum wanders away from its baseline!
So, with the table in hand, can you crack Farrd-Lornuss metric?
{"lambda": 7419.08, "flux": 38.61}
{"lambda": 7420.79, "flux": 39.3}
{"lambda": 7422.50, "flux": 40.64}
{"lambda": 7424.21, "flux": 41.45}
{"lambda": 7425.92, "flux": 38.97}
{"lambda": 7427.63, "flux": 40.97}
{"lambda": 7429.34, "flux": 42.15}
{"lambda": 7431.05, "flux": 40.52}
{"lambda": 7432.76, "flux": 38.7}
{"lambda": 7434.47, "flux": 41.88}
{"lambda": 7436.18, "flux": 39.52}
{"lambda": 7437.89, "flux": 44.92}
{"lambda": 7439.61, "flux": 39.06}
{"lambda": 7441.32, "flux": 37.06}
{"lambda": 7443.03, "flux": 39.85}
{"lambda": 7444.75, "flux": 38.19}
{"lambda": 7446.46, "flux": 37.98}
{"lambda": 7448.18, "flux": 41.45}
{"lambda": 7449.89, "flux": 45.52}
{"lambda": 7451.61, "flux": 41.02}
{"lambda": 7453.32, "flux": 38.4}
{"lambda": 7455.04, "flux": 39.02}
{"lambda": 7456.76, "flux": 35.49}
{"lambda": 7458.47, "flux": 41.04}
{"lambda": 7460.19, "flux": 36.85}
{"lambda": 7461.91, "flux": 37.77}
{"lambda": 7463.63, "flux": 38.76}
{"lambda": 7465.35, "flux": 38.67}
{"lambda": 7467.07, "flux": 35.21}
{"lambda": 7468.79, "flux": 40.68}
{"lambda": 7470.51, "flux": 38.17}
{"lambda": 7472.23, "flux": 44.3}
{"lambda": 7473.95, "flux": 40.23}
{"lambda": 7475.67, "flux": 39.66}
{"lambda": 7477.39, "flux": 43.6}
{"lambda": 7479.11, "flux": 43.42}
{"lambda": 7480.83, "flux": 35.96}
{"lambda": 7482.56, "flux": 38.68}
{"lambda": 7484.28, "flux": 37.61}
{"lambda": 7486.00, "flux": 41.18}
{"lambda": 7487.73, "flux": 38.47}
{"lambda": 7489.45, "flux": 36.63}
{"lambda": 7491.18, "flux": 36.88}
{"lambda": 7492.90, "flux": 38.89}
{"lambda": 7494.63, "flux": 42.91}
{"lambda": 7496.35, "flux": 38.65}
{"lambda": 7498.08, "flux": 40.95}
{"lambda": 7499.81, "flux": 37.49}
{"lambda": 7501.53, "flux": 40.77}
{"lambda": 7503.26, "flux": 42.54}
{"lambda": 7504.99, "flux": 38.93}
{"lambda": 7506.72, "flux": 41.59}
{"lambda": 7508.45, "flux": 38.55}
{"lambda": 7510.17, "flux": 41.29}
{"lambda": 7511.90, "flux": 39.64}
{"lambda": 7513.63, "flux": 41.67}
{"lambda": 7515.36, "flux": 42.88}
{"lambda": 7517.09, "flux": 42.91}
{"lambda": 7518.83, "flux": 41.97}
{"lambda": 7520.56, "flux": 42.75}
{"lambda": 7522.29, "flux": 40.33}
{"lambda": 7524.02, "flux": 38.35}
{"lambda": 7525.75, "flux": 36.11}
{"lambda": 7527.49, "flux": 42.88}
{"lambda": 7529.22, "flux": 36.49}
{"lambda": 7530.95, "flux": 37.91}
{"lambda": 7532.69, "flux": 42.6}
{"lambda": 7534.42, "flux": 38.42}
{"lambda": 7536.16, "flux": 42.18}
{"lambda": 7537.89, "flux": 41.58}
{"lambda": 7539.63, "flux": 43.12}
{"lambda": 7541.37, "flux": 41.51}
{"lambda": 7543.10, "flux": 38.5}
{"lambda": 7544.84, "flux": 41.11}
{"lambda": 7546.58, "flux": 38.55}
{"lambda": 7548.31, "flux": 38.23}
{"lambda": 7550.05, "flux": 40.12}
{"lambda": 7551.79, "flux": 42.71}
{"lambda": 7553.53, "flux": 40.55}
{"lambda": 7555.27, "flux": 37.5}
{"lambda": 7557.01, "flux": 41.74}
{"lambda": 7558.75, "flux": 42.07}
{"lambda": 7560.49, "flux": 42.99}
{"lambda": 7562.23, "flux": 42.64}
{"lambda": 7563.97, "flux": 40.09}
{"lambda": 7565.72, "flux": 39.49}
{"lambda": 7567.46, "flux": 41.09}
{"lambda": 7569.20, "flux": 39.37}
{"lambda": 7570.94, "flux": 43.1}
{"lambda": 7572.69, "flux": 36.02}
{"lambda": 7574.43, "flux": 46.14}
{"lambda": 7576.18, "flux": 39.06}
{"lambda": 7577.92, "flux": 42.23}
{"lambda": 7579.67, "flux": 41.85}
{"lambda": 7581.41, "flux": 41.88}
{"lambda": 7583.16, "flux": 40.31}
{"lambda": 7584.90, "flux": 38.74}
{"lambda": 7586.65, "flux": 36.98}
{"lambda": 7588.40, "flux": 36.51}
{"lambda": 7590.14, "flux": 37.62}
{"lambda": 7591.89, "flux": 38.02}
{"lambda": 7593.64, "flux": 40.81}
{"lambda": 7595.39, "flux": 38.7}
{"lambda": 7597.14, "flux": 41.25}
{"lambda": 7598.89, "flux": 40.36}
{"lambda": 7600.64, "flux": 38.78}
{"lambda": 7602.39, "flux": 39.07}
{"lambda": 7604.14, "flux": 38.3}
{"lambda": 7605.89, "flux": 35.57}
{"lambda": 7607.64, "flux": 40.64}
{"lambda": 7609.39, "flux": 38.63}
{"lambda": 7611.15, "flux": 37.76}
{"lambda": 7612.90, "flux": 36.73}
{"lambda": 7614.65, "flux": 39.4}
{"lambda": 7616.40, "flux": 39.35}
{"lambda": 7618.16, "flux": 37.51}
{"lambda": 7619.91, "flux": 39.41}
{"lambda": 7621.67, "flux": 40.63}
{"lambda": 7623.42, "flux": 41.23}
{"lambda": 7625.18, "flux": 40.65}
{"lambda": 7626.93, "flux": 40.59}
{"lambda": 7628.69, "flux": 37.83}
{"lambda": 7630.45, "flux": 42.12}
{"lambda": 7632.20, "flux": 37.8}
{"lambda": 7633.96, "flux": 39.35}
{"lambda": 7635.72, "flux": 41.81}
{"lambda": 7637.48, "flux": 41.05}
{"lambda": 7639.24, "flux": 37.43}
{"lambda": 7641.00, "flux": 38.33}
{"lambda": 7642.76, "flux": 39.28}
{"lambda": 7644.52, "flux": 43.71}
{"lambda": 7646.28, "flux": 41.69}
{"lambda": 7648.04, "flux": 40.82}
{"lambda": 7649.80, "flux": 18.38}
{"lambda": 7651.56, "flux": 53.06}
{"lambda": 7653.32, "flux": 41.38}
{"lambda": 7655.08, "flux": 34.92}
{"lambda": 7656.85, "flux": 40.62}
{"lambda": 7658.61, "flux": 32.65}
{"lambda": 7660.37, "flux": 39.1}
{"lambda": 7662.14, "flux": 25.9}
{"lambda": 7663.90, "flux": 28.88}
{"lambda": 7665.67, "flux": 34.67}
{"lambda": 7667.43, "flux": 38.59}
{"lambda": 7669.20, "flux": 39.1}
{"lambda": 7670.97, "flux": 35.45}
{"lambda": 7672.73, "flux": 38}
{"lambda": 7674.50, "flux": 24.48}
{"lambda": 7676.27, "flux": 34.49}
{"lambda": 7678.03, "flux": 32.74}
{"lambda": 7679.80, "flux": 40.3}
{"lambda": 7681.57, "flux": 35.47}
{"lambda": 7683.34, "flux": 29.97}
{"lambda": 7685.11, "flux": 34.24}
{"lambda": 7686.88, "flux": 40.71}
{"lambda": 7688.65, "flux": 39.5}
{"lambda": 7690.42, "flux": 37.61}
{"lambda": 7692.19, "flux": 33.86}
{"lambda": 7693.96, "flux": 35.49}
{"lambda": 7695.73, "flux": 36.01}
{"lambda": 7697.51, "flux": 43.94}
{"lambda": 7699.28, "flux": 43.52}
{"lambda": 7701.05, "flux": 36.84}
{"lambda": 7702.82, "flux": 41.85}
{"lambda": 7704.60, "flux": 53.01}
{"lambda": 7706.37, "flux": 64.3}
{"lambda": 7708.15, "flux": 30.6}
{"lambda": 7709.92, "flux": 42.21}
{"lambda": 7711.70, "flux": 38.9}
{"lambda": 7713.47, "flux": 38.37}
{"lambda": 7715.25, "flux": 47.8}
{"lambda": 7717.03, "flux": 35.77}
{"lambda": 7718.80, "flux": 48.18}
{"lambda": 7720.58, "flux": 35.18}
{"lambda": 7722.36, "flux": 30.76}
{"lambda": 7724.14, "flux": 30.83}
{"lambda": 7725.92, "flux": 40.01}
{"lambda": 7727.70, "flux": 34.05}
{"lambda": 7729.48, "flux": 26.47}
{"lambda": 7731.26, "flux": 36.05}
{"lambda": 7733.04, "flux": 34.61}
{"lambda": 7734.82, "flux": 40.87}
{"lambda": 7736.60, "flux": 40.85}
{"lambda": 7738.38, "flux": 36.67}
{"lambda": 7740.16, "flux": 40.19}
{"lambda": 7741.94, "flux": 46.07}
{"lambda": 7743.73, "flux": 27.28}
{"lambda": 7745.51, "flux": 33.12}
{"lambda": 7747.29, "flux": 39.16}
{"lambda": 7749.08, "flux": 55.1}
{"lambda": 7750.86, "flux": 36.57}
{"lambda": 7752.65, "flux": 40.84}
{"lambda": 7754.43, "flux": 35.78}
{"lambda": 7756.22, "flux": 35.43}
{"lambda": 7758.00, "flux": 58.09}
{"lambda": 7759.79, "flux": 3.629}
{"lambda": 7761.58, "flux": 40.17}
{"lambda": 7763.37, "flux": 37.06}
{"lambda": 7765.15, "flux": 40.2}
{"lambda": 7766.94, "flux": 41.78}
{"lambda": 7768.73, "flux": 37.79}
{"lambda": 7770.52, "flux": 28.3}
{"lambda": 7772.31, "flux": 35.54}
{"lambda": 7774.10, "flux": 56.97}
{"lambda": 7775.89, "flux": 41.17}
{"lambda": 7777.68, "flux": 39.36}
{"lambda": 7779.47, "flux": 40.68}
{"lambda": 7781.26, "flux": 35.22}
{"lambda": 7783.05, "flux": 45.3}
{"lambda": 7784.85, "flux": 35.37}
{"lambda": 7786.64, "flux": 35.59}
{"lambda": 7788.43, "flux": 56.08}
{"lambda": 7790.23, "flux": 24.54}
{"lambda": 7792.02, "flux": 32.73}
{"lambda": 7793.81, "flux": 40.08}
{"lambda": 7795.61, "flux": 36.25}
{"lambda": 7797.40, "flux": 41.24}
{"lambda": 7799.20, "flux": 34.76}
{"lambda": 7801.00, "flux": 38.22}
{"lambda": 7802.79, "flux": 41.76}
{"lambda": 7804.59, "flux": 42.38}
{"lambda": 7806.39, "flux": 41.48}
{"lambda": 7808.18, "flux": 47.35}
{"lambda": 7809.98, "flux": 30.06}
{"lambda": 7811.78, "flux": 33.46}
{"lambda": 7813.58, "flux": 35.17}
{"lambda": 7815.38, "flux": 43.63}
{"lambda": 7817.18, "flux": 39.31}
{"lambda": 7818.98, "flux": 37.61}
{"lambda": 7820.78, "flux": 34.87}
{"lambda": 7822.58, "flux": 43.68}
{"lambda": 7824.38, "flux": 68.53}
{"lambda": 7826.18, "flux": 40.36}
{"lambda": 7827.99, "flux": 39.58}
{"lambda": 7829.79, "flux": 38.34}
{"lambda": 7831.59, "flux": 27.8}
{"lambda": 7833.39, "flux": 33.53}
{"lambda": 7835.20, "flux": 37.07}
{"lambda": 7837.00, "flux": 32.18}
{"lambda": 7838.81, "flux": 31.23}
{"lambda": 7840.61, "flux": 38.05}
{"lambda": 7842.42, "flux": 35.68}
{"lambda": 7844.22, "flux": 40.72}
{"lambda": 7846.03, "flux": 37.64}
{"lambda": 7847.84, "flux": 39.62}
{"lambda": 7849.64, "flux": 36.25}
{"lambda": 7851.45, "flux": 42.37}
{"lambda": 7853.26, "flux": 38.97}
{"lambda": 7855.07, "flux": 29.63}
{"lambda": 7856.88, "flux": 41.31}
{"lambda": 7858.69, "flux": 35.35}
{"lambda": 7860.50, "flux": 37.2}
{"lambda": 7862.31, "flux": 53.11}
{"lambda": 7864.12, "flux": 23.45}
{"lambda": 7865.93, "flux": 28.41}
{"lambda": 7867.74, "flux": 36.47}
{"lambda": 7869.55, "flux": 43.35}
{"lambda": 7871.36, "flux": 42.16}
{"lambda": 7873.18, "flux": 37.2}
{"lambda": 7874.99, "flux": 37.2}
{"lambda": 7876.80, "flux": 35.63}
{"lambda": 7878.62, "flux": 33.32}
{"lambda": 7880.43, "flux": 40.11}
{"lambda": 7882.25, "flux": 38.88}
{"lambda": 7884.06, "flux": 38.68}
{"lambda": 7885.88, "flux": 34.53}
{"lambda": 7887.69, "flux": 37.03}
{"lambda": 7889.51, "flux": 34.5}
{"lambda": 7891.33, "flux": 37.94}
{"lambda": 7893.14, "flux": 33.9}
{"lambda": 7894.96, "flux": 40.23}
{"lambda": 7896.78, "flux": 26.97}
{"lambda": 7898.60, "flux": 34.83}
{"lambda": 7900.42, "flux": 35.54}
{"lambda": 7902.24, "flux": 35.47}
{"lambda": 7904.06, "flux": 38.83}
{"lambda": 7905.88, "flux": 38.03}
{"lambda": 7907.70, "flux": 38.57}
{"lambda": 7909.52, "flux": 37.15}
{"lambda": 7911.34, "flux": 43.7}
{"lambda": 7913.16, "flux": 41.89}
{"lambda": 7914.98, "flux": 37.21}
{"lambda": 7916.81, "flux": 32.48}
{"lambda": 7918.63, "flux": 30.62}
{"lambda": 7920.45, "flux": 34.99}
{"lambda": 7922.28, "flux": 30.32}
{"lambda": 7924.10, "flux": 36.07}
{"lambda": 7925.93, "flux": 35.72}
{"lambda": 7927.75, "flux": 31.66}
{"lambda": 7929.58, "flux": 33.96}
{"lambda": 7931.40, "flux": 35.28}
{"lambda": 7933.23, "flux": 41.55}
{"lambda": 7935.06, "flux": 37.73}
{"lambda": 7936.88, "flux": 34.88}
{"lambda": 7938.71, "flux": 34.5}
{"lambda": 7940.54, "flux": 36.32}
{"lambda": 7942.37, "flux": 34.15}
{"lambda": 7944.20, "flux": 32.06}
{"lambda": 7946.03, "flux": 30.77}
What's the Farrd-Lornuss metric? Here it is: 22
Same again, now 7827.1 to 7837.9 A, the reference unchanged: 55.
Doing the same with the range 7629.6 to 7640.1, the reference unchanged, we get 14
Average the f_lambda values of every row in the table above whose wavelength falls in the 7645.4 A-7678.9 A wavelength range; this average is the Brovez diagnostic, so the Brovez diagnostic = 35.5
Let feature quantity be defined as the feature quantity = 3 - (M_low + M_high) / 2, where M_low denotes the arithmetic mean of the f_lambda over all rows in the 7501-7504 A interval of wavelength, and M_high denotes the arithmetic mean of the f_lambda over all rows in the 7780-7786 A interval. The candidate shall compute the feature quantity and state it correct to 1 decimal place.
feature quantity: -37.1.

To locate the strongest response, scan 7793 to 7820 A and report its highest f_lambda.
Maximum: 47.35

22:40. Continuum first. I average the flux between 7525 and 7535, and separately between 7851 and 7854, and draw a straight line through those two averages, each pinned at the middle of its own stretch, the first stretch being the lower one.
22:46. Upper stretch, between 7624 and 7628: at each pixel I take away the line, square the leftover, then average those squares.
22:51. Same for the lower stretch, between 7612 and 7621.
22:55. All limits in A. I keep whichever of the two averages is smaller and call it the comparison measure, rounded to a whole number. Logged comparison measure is 1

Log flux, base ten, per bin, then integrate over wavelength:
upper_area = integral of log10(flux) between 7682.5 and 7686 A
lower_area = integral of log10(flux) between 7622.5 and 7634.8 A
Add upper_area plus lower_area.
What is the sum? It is 25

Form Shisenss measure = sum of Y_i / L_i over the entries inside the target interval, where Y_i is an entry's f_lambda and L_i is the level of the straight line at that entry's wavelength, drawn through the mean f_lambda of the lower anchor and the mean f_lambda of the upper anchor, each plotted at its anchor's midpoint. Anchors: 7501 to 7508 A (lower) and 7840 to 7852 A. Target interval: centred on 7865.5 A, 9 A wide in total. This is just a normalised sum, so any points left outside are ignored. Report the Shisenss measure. 4.8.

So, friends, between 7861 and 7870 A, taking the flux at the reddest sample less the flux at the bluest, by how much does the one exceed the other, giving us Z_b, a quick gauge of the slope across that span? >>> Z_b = -9.8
